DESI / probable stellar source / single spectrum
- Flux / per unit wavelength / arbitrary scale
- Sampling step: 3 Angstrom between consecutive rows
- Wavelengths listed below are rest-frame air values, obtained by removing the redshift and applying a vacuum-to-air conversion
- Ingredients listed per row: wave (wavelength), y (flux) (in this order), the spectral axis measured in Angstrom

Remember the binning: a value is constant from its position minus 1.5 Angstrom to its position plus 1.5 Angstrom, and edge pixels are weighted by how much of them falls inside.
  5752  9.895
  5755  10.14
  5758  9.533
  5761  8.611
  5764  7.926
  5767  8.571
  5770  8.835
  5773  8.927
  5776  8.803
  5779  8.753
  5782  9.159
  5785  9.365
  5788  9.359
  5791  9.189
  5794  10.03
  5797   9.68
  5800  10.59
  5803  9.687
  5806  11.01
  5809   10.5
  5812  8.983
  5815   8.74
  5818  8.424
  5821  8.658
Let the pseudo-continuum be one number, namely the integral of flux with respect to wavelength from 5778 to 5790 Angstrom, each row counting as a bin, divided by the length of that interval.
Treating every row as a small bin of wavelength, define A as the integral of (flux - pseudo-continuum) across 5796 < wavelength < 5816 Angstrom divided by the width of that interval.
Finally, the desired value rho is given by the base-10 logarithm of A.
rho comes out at -0.1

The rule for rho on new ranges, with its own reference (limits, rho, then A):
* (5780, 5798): -0.6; 0.26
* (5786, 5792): -1.0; 0.11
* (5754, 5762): -0.6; 0.26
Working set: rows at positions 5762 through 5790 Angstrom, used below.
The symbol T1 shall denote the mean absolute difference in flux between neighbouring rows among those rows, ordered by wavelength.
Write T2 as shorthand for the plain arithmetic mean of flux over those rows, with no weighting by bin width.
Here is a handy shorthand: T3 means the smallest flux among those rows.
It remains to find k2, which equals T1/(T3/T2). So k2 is 0.25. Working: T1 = 0.2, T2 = 8.9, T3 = 7.926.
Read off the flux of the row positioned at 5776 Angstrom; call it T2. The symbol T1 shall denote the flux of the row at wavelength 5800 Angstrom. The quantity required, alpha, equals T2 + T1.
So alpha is 19.4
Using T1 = 10.59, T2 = 8.803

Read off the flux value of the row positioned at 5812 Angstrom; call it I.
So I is 8.983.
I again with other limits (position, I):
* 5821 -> 8.658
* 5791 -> 9.189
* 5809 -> 10.5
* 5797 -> 9.68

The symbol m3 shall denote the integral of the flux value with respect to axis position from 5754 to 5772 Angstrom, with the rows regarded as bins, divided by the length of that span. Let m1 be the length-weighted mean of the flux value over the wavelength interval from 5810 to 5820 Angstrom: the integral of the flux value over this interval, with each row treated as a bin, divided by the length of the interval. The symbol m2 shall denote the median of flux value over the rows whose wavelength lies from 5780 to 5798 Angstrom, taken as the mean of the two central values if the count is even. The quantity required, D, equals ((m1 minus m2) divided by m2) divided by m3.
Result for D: -0.007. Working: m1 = 8.8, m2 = 9.36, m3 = 8.9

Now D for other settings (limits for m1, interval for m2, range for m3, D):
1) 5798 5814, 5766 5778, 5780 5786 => 0.016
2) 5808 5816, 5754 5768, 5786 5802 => 0.009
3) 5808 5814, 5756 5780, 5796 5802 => 0.009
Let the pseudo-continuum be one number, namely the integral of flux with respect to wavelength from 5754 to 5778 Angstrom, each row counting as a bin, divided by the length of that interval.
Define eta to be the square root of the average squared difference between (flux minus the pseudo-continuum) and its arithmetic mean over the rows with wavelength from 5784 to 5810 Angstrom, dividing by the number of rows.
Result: 0.60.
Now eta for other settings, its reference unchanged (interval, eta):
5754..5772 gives 0.72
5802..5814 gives 0.77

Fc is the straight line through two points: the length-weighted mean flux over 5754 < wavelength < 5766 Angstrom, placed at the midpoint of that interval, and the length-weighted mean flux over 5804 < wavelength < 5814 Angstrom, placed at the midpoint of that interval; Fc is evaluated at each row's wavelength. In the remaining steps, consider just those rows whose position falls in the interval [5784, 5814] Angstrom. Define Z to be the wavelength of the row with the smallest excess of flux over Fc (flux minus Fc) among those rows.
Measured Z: 5812 Angstrom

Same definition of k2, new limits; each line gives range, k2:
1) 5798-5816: 1.02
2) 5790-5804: 0.80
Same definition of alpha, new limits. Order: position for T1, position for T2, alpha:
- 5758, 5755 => 19.7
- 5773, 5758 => 18.5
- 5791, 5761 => 17.8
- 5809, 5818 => 18.9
